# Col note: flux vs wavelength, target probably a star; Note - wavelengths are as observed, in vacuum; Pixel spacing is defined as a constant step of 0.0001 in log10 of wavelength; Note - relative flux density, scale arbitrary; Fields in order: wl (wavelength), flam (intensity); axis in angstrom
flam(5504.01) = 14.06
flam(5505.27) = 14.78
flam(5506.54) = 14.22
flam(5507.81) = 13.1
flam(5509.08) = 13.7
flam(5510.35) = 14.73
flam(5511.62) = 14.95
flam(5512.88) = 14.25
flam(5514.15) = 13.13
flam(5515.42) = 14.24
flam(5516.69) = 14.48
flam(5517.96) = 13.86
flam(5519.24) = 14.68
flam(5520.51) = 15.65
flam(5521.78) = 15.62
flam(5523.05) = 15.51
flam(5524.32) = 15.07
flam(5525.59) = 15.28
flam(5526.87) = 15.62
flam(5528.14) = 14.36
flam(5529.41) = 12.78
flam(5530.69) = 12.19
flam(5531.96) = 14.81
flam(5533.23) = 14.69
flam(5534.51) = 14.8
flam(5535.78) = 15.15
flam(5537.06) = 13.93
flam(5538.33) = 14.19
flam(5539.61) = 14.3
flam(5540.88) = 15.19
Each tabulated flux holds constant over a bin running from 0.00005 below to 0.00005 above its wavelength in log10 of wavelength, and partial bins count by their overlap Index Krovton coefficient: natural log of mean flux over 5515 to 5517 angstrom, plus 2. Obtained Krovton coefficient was 4.66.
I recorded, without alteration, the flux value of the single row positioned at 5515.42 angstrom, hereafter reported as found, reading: 14.24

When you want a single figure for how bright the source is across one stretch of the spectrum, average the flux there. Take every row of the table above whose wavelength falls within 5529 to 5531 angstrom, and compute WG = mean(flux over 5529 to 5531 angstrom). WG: 12.5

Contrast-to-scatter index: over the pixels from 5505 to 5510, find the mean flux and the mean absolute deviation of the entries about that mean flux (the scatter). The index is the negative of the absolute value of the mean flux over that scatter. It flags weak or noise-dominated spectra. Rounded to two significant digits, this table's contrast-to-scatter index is -25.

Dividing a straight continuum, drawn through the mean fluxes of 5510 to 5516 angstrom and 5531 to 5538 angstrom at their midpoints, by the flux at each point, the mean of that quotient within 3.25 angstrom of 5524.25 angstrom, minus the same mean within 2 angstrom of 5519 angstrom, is -0.04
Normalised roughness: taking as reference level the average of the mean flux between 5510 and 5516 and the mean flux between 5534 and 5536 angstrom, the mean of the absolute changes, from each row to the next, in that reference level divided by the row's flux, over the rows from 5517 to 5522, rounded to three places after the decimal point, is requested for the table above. 0.041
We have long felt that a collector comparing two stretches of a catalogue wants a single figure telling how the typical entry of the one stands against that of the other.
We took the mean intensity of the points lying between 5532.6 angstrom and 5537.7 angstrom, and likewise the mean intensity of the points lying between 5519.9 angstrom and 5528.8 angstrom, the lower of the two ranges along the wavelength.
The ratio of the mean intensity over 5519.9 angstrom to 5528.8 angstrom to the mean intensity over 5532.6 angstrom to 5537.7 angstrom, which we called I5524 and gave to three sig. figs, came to 1.05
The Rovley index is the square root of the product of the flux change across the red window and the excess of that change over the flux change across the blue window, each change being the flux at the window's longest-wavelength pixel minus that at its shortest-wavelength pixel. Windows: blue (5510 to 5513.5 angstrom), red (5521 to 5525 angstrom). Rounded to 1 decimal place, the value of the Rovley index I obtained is 0.2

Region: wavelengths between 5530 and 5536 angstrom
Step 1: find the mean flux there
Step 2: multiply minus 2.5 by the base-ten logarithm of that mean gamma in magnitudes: -2.89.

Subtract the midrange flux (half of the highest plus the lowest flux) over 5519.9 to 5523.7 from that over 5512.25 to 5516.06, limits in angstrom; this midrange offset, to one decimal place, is -1.9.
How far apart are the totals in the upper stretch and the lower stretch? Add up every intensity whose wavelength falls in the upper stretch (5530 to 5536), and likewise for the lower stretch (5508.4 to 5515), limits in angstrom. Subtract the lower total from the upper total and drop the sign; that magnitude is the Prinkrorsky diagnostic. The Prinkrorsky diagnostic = 0.9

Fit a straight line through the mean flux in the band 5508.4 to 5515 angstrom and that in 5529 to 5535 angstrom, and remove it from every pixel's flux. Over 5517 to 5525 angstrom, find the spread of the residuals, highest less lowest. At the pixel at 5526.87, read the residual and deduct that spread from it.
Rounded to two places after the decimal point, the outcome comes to -0.14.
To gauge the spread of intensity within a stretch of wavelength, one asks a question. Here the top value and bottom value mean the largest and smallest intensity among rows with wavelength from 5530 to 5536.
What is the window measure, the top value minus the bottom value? 3.0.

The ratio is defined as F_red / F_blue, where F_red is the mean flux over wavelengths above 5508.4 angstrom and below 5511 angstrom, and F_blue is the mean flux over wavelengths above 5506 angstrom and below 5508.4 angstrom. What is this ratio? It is 1.04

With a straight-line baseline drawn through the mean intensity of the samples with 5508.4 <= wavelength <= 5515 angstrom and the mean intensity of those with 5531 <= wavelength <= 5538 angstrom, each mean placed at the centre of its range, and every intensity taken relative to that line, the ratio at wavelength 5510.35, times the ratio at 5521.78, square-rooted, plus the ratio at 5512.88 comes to 2.07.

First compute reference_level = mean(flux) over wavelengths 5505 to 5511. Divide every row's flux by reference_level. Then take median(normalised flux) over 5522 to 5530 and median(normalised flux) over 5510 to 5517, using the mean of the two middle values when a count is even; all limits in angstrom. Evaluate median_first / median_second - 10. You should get -8.94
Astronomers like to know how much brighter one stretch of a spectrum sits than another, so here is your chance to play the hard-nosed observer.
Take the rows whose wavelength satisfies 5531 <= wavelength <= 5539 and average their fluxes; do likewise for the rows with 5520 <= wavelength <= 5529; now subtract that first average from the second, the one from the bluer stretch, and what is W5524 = 0.7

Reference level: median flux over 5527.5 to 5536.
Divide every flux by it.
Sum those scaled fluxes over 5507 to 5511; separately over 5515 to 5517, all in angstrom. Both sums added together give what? 4.8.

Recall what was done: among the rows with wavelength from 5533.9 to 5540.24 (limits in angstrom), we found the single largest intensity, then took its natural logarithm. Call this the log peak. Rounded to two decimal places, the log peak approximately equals 2.72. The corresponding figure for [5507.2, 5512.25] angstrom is 2.70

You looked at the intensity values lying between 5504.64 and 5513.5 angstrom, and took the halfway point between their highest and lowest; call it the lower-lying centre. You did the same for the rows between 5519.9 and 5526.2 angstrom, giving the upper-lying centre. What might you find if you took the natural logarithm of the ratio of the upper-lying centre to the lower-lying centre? 0.09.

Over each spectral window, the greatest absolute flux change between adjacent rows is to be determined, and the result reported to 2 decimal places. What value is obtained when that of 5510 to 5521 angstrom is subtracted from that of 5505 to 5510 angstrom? 0.00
